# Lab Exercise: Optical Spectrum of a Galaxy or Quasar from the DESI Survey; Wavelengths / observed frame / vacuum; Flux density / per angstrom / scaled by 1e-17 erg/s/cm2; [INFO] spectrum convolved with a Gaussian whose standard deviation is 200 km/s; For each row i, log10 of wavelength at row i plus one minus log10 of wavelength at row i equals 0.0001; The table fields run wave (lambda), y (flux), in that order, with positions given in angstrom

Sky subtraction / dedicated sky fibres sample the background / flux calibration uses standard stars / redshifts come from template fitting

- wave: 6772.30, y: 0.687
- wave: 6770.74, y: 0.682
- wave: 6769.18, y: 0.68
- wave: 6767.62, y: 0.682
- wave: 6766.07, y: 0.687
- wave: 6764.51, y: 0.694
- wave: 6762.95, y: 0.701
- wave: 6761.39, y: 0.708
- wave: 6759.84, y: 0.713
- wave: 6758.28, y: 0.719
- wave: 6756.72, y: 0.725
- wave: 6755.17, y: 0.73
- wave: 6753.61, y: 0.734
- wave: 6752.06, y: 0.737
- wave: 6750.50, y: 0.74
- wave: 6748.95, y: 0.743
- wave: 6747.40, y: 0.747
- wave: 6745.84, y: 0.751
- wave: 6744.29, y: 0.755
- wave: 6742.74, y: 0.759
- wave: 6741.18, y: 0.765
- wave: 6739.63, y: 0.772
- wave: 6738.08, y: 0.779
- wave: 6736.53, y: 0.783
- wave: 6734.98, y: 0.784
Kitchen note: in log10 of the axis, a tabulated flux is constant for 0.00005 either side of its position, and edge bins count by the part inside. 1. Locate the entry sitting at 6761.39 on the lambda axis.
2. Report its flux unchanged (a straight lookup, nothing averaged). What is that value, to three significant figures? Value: 0.708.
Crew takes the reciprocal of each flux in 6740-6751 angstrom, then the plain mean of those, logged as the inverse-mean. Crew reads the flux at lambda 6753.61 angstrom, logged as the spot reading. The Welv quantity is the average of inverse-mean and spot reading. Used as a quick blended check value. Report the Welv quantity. 1.03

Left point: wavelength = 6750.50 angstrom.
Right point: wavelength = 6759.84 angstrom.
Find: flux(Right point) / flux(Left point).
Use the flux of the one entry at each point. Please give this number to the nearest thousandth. 0.964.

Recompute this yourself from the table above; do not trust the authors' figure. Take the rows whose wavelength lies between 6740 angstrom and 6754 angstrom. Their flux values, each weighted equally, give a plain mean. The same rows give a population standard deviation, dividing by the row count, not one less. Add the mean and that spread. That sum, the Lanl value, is 0.76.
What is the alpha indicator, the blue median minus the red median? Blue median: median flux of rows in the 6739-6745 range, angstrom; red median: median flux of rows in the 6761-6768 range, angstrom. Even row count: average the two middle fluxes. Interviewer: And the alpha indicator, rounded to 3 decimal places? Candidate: 0.068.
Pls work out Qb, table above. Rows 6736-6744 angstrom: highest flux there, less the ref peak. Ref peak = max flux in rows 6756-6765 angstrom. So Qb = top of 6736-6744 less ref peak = 0.058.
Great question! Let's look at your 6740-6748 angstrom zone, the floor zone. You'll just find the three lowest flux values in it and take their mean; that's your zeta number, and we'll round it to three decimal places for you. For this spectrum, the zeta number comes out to 0.751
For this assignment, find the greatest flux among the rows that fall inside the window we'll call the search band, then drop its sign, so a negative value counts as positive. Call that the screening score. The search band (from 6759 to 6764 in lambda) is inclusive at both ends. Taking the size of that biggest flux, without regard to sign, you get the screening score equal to 0.71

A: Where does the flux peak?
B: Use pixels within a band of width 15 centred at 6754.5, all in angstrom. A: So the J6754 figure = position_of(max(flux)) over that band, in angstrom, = 6747.40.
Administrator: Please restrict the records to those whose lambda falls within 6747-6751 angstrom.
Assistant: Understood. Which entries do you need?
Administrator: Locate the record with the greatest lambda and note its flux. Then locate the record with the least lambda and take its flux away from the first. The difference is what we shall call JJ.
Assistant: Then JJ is -0.007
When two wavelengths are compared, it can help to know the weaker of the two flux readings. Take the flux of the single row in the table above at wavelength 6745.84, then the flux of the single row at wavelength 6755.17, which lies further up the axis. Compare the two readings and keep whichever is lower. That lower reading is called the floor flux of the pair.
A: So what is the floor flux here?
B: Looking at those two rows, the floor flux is 0.730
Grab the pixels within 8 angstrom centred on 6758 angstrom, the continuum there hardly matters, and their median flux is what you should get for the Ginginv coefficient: 0.72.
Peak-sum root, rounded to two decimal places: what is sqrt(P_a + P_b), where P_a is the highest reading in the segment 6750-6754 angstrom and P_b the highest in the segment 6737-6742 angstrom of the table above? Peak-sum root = 1.23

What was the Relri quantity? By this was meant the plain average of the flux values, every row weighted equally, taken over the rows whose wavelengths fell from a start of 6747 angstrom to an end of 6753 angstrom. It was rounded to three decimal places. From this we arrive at 0.742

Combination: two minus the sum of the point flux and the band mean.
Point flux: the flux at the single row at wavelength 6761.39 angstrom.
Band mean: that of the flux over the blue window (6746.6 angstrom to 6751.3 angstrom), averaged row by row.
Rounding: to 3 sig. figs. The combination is 0.549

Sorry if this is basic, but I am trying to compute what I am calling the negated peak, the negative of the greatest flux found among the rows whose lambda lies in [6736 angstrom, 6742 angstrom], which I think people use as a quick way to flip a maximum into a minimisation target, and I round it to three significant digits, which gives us -0.783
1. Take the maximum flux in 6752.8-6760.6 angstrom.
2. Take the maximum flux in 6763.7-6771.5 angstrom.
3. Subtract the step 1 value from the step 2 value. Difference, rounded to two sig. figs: -0.040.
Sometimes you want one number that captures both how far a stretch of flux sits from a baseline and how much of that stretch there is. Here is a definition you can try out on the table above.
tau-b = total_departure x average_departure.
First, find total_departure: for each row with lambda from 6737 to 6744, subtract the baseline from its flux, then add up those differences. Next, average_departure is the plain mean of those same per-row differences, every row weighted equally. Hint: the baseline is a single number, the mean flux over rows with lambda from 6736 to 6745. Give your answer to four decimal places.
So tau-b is 0.0000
